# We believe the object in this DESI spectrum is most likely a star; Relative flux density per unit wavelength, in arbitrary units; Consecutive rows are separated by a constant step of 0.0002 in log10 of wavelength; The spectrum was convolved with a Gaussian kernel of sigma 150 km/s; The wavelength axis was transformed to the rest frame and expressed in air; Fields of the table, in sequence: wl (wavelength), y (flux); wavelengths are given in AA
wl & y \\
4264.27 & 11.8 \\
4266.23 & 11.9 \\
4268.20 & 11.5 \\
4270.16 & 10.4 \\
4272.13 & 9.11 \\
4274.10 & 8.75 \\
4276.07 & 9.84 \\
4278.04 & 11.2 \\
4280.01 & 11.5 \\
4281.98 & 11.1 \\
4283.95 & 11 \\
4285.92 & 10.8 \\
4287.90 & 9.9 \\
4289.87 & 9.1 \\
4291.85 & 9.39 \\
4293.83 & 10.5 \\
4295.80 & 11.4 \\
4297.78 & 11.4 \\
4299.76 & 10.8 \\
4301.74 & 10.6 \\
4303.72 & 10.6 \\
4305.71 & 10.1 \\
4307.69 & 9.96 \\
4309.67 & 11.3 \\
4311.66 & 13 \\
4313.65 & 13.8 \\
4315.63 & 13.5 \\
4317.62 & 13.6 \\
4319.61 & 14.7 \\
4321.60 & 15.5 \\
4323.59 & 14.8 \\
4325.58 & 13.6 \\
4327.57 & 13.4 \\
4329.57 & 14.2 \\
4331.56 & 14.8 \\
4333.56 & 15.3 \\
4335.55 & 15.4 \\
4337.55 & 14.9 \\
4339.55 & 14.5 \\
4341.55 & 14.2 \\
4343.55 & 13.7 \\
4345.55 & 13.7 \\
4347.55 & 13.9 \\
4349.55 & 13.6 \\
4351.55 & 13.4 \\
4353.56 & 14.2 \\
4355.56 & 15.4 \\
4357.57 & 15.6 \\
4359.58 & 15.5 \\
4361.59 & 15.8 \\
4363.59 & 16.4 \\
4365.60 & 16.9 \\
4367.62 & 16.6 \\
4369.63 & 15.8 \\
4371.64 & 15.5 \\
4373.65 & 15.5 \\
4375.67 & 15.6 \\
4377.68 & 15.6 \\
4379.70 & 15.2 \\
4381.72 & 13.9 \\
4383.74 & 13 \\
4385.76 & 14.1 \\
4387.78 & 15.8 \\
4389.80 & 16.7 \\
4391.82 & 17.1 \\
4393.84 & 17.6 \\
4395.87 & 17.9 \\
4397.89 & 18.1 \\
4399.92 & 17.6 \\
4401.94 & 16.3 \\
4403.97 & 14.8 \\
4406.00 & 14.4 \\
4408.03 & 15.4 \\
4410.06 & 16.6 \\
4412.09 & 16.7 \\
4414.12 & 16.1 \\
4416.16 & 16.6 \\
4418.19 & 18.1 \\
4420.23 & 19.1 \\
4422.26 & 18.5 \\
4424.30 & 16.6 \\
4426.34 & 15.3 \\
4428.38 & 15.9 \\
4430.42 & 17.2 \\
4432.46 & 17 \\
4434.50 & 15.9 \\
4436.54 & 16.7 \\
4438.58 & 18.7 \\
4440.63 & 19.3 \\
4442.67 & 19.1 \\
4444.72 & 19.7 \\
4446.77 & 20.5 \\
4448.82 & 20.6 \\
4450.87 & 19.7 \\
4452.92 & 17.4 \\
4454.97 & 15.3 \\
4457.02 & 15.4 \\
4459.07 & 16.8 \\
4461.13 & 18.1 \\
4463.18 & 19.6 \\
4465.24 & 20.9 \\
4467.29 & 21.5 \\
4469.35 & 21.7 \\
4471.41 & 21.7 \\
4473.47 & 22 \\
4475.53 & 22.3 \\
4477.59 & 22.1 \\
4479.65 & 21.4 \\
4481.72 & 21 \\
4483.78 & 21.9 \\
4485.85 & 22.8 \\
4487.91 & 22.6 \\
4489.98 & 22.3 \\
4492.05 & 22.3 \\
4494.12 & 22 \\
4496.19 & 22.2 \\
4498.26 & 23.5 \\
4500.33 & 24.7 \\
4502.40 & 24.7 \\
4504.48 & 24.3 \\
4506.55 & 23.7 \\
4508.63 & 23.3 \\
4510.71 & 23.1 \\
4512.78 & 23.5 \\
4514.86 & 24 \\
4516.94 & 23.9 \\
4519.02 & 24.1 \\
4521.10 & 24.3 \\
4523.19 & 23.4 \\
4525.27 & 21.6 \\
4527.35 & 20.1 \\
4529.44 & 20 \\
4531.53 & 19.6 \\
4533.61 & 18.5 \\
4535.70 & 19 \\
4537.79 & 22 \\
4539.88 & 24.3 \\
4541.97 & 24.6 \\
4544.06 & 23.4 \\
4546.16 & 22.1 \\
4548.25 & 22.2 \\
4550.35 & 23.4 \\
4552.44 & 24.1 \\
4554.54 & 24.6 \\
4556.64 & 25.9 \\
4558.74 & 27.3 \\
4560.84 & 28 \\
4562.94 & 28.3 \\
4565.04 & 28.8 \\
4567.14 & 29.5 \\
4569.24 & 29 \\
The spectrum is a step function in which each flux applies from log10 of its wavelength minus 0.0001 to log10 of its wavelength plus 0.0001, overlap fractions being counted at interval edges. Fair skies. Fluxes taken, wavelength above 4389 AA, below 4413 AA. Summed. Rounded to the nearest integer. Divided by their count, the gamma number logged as 17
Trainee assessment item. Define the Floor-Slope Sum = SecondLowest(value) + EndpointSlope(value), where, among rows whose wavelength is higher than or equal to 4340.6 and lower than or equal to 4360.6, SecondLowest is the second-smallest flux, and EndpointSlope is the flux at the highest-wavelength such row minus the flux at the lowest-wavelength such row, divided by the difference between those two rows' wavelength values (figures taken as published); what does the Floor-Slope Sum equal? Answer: 14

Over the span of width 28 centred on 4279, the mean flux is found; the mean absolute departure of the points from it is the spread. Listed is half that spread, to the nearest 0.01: 0.45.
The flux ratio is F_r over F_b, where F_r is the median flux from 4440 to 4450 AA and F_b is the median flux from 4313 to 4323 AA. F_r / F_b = 1.43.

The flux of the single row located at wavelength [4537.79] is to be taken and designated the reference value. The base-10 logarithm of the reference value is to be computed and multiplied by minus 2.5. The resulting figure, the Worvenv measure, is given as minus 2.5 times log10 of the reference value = -3.36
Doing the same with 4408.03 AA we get -2.97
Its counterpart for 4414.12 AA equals -3.02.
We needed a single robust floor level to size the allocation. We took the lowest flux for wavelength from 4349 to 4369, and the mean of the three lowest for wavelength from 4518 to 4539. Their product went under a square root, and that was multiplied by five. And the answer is 80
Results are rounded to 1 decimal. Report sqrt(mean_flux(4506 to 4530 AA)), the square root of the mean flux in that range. 4.8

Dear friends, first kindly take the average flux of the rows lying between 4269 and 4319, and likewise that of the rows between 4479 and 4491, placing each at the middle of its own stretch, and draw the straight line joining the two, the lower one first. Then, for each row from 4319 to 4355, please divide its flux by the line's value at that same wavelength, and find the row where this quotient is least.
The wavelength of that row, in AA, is 4351.55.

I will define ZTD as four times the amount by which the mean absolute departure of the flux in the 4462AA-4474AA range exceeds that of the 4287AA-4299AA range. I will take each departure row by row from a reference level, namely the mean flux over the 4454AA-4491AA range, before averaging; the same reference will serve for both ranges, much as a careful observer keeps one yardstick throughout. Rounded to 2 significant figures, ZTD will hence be -37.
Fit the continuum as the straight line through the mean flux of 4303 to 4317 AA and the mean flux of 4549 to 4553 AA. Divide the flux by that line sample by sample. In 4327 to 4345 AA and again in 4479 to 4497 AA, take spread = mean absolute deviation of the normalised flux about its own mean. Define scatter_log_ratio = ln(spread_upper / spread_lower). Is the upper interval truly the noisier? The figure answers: -1.0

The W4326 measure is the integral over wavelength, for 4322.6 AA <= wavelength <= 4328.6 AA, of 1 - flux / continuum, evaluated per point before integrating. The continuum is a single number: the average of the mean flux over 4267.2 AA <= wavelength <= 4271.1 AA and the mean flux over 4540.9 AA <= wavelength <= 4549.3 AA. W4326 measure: 1.1 AA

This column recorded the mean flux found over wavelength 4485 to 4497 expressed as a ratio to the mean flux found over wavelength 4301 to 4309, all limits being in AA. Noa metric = 2.2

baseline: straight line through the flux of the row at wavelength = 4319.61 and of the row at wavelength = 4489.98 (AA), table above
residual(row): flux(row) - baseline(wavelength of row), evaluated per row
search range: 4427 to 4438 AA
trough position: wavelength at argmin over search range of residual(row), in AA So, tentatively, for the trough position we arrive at 4434.50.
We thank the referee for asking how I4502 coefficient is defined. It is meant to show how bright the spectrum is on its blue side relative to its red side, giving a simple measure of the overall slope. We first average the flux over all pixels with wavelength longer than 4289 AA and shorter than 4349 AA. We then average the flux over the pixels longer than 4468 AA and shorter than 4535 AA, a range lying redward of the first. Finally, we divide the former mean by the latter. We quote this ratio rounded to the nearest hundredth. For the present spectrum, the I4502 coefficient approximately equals 0.57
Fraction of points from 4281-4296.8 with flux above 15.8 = 0.00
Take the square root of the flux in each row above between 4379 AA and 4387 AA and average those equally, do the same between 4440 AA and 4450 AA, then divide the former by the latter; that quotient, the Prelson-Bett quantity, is 0.84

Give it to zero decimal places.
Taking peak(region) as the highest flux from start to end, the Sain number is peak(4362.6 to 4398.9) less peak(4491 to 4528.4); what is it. -7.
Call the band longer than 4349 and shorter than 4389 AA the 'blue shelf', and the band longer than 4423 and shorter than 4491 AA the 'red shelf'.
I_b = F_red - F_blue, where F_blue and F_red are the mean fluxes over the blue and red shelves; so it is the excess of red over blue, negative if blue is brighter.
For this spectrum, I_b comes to 4.2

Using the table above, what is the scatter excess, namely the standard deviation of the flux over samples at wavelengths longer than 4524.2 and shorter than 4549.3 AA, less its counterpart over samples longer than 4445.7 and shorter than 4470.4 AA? -0.3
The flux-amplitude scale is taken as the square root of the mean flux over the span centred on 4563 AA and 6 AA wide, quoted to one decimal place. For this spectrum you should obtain 5.3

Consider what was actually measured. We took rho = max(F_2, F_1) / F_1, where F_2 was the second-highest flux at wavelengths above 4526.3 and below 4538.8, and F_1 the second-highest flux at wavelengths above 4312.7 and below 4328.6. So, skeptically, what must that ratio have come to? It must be 1.36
